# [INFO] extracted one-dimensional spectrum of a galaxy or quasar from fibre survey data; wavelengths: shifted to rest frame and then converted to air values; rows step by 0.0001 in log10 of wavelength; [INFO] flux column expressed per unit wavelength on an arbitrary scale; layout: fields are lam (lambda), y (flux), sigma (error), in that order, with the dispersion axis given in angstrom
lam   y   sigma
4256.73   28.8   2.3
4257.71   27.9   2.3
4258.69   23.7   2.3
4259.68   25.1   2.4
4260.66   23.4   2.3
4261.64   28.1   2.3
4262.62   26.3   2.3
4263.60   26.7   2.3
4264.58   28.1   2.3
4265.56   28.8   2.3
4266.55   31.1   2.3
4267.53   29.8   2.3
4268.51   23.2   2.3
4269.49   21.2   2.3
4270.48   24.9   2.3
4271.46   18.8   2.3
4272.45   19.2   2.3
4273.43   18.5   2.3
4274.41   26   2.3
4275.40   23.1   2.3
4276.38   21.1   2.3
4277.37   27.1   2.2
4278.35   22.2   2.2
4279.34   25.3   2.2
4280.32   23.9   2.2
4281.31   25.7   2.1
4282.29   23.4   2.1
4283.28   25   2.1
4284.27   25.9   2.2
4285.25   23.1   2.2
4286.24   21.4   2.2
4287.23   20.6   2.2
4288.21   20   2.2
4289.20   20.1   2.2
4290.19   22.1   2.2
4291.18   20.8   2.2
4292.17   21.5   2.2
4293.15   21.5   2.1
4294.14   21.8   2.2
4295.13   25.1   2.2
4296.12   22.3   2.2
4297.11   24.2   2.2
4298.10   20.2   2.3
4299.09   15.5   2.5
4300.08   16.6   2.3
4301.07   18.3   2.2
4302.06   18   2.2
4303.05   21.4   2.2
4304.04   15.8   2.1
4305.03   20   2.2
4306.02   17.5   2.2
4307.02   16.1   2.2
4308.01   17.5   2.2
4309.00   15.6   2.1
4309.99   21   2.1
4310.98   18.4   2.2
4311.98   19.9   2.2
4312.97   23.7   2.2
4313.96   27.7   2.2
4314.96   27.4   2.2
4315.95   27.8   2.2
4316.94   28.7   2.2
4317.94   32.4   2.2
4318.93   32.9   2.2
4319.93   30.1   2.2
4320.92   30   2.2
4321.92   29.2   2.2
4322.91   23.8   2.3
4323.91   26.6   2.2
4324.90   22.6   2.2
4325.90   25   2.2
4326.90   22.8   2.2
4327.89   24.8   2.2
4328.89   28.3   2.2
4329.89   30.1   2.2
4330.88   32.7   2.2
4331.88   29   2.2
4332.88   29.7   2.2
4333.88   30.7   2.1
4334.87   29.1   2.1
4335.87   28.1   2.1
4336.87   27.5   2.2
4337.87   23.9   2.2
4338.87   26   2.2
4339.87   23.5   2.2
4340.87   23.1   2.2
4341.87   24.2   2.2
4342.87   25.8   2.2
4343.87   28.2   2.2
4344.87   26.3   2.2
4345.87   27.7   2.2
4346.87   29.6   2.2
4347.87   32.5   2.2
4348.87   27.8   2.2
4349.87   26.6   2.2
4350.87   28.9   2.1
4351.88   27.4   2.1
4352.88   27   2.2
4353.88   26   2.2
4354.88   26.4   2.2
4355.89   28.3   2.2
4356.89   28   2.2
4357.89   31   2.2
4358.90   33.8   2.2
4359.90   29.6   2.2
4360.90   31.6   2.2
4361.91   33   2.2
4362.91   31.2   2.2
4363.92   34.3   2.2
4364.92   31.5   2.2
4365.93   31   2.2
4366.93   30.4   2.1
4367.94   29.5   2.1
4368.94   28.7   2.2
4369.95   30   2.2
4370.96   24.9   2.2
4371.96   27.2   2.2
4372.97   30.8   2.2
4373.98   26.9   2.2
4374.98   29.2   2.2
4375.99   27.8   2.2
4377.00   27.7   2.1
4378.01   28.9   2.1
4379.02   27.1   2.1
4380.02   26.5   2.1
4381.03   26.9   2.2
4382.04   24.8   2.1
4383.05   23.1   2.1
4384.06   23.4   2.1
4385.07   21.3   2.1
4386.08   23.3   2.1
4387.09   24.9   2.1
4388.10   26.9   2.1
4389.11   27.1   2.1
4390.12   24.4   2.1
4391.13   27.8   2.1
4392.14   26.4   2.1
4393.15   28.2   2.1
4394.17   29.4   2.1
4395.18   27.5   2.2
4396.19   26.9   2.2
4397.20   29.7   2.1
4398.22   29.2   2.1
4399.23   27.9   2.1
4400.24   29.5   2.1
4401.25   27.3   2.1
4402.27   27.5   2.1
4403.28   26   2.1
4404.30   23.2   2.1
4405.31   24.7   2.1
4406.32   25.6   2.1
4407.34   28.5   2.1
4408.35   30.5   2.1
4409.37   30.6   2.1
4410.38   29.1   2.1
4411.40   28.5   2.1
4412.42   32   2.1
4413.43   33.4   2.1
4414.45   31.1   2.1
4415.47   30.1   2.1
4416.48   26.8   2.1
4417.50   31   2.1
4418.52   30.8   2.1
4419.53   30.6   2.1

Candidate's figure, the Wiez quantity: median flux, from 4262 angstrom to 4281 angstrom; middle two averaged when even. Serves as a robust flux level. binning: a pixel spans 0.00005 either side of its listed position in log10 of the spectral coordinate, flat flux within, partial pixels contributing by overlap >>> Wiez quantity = 24.9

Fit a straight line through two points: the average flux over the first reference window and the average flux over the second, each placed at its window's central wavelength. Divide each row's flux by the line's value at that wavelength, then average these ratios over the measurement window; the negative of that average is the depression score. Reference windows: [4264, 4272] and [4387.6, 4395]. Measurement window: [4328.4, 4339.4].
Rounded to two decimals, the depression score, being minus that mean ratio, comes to -1.08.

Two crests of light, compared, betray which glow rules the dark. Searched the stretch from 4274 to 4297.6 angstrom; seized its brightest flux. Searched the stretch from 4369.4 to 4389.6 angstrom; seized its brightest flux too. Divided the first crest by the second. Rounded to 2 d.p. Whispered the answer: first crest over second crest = 0.88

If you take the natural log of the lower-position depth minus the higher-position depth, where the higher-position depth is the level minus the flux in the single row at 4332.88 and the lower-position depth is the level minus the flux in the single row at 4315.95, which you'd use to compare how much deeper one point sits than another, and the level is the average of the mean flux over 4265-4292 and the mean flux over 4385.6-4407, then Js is 0.6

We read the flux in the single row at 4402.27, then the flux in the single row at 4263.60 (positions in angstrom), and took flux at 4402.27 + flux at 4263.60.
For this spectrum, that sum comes 54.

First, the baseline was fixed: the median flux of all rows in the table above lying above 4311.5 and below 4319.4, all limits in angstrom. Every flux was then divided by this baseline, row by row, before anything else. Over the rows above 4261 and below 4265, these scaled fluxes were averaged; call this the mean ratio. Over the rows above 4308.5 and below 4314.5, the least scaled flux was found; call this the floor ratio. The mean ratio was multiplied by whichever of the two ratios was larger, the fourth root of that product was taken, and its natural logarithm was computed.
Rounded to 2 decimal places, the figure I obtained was -0.01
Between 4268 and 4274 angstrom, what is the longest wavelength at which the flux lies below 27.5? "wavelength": 4273.43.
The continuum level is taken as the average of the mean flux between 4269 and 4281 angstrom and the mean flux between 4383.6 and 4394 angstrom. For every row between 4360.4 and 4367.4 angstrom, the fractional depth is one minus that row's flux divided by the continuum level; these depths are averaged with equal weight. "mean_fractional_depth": -0.3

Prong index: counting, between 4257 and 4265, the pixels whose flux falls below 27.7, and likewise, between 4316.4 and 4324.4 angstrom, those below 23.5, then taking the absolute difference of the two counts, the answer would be 5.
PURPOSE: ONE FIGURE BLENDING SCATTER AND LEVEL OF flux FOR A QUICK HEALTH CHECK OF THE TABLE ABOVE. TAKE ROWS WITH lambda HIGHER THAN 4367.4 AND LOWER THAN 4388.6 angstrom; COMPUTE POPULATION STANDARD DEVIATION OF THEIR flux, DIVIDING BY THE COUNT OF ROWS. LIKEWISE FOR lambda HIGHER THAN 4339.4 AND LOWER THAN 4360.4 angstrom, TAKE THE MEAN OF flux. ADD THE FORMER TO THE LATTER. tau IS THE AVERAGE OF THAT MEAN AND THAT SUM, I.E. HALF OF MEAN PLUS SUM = 28.9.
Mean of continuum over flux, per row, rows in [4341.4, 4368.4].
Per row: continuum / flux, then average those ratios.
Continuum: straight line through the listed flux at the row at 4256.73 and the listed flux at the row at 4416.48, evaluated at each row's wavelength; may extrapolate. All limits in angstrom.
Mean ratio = 1.0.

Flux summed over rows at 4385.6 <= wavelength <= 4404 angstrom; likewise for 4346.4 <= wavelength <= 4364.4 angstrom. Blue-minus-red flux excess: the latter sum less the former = 43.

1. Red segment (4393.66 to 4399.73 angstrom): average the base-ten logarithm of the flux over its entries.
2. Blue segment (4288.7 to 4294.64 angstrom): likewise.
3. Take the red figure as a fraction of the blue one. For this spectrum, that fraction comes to 1.09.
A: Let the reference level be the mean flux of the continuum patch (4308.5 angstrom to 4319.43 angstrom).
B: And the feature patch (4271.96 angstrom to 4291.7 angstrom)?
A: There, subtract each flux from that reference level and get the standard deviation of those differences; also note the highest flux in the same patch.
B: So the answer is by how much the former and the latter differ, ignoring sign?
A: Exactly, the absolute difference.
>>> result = 24.6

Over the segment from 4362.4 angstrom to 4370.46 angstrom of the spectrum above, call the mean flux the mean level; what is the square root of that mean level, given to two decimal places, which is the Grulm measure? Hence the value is 5.55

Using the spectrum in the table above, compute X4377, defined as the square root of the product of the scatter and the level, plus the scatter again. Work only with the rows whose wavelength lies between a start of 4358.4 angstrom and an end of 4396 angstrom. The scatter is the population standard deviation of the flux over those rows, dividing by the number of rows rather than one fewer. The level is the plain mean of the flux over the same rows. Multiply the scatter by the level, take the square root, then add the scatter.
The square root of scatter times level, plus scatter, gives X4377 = 12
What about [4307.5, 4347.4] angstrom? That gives 14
